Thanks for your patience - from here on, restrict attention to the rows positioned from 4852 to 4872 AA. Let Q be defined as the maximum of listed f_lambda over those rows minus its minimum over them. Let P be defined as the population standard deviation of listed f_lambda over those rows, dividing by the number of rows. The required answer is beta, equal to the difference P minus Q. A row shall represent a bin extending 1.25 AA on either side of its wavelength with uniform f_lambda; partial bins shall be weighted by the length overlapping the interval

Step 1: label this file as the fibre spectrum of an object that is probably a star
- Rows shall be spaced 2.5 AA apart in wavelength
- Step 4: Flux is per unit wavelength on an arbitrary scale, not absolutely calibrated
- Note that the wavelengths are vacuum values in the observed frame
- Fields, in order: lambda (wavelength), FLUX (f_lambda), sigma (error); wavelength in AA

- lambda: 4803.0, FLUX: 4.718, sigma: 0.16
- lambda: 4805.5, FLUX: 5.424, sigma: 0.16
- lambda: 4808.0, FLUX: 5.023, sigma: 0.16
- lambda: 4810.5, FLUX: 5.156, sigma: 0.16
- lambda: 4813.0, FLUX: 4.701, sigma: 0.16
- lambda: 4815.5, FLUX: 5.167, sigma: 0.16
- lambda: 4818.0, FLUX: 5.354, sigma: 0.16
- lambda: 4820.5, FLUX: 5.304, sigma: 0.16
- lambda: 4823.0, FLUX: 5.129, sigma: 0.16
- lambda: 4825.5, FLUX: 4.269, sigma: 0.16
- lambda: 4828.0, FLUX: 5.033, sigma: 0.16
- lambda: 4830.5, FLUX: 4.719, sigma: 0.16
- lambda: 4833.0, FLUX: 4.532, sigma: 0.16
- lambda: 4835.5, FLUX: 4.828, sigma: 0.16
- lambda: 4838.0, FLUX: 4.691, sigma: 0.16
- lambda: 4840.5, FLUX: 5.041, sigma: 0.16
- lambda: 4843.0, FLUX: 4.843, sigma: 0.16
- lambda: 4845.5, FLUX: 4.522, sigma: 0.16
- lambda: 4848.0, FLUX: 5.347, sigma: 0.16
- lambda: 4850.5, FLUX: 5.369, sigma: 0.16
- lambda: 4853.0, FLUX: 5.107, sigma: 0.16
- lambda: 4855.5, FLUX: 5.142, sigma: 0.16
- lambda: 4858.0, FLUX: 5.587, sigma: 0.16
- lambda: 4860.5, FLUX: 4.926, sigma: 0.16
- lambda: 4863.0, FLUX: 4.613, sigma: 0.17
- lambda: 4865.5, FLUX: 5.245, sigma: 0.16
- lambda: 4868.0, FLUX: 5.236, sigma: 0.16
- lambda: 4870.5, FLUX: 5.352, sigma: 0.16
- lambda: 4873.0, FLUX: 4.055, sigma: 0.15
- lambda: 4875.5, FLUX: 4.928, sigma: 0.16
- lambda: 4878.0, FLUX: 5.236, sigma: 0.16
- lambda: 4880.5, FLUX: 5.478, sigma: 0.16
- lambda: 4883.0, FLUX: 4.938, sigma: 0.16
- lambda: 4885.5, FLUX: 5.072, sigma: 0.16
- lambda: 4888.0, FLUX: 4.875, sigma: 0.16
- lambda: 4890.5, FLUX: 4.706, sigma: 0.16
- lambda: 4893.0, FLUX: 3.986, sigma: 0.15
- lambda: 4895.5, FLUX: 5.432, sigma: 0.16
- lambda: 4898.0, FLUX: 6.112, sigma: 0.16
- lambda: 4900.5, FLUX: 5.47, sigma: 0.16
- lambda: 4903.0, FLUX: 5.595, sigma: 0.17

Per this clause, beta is -0.7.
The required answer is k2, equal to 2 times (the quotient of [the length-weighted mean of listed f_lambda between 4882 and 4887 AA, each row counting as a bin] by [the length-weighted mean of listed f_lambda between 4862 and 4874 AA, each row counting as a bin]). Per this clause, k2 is 2.03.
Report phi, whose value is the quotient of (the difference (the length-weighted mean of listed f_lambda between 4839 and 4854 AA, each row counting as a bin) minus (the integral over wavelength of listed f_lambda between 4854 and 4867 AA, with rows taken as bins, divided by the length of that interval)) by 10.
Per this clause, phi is -0.01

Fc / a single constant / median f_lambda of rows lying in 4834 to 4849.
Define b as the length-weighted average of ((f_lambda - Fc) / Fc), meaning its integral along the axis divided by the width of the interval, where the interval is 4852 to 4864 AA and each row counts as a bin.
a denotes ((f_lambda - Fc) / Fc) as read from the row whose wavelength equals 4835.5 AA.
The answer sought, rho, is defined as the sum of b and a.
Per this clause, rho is 0.050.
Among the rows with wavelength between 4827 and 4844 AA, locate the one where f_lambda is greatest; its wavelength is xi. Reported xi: 4840.5 AA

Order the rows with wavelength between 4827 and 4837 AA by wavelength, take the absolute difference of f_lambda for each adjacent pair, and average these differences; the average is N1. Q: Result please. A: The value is 0.27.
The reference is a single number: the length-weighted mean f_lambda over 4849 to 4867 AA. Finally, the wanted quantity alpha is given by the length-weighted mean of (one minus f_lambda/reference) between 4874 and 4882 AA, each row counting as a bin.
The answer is 0.00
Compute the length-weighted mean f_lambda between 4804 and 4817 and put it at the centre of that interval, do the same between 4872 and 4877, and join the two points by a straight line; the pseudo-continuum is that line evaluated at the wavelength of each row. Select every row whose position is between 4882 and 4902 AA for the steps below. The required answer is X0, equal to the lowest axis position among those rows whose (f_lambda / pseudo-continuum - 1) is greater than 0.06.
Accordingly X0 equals 4883.0 AA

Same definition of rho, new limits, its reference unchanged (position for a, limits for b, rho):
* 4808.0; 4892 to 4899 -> 0.111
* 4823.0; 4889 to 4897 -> 0.044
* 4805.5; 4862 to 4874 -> 0.140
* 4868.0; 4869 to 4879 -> 0.095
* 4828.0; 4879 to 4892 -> 0.075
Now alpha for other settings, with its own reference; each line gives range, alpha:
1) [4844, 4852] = 0.01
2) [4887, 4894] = 0.12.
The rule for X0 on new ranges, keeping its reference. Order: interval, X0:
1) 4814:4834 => 4818.0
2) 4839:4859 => 4848.0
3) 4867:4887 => 4868.0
